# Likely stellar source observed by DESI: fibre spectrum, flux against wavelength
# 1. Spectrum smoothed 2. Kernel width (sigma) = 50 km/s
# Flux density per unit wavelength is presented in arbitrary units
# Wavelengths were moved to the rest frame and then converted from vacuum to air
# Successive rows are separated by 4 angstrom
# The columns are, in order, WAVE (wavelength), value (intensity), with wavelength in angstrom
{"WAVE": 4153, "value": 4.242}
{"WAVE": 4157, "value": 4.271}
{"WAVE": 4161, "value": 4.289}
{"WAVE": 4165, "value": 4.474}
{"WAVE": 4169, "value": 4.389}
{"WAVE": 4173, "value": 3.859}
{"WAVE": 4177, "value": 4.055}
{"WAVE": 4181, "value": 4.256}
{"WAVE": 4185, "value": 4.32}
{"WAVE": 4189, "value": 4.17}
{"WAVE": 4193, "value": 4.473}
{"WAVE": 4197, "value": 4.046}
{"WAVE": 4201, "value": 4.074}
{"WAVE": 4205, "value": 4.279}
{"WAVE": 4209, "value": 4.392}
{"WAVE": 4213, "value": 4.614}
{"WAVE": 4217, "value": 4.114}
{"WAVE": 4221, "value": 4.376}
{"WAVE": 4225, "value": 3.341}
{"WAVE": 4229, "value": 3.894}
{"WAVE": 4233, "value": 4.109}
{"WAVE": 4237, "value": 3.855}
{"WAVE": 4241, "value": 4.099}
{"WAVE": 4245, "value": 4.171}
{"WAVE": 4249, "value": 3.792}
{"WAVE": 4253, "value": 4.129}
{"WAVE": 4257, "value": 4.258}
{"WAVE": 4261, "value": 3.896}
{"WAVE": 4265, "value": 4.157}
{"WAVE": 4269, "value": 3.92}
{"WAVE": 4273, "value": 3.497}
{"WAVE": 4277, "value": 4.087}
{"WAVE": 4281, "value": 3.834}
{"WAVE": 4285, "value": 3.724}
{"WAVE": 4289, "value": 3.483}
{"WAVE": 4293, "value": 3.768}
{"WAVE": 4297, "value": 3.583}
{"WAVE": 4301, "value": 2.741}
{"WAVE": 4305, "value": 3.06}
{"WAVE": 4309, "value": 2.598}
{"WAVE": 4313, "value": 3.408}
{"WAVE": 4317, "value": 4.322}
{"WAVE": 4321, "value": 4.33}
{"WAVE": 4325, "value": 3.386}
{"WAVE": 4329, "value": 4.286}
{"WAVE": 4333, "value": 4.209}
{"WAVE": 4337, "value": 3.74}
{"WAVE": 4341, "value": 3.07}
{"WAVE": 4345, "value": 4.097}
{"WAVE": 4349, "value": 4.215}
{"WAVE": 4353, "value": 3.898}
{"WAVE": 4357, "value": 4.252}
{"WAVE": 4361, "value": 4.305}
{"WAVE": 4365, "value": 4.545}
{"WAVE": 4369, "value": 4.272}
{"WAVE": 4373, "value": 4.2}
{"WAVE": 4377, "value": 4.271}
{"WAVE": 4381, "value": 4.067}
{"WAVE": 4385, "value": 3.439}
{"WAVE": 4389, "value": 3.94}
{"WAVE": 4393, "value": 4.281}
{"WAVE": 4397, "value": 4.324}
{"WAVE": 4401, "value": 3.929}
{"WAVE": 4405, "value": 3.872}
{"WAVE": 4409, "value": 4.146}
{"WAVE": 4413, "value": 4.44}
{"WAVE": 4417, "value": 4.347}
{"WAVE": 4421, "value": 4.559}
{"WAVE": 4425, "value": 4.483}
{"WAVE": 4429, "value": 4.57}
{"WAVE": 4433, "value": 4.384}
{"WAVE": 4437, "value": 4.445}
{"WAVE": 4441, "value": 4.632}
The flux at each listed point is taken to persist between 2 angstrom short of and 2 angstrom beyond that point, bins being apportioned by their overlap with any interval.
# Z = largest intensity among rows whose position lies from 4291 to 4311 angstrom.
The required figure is 3.768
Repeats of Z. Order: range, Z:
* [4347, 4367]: 4.545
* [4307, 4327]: 4.33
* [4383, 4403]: 4.324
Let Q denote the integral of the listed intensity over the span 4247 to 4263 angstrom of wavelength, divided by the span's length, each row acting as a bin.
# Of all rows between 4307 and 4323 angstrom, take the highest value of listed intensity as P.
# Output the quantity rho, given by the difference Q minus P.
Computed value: -0.31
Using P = 4.33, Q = 4.02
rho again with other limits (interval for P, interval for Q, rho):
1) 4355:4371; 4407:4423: -0.17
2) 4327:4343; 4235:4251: -0.31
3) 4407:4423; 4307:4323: -0.89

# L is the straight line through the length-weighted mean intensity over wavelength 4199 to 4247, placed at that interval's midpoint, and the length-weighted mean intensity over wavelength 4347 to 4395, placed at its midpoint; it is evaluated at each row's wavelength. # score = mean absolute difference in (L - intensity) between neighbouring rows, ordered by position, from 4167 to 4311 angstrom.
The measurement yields 0.31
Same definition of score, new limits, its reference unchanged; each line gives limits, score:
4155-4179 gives 0.20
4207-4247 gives 0.37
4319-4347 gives 0.68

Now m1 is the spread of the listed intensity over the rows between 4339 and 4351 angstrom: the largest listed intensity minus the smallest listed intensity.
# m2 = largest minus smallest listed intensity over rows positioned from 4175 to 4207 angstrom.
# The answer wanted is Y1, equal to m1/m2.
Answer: 2.7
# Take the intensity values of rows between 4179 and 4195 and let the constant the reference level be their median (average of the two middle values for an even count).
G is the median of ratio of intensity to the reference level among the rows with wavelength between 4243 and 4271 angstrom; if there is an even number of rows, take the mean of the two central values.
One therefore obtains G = 0.96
